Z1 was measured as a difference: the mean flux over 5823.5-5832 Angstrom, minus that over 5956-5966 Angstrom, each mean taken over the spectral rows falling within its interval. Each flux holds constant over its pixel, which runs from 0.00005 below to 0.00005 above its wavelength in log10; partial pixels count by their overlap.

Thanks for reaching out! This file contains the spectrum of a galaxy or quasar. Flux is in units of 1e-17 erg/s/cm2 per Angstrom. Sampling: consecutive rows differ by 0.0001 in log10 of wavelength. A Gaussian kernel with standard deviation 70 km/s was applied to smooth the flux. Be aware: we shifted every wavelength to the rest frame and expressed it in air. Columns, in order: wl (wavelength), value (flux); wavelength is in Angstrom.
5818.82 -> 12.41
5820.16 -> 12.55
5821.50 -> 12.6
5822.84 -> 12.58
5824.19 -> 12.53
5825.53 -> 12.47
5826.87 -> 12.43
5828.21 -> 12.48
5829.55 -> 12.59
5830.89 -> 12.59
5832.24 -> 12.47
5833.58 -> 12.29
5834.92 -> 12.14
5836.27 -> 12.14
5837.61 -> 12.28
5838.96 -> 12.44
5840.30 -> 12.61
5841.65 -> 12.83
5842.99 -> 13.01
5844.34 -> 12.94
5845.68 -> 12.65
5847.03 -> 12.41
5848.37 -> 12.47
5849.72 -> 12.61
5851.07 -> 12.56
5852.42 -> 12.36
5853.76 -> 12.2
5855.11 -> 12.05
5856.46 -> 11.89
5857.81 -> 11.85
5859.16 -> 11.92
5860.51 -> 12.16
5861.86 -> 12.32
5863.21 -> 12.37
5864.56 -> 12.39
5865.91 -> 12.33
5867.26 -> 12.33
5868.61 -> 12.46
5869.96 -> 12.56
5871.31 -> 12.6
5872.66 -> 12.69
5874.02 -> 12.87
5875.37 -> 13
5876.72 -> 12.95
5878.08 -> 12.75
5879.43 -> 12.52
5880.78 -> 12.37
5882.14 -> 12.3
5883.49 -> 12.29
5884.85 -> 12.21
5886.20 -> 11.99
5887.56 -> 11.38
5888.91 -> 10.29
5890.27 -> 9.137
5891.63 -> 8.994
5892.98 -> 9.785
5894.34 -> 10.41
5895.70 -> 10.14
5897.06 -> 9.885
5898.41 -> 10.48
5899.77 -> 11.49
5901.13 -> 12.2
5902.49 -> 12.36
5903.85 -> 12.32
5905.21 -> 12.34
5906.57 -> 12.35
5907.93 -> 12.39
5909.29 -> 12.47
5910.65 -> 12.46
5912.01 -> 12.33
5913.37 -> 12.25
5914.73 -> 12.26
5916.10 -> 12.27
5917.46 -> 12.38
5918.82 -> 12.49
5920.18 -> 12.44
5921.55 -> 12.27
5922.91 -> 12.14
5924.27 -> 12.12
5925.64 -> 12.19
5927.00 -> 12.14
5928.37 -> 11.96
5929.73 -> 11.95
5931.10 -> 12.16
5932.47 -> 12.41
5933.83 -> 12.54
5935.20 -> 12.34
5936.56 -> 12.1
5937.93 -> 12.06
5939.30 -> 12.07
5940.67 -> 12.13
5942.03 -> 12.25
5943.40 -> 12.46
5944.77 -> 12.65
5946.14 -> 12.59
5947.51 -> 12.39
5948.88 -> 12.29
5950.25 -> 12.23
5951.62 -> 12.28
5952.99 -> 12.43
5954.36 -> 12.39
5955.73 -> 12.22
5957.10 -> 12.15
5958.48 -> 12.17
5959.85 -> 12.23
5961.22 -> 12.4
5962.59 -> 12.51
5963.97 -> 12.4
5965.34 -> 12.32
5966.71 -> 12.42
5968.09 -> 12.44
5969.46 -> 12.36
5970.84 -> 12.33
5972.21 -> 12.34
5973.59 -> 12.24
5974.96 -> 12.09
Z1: 0.20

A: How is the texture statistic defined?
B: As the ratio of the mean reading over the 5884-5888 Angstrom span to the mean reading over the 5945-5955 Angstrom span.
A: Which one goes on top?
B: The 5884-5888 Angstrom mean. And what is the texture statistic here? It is 0.96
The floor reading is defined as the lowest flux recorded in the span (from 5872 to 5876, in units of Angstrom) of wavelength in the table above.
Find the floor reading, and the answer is 12.69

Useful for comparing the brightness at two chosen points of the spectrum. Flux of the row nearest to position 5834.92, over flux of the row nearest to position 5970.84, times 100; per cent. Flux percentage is 98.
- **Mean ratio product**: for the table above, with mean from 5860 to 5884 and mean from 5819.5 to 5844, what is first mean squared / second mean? 12.5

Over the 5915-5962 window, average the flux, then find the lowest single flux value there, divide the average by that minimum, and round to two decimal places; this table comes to 1.03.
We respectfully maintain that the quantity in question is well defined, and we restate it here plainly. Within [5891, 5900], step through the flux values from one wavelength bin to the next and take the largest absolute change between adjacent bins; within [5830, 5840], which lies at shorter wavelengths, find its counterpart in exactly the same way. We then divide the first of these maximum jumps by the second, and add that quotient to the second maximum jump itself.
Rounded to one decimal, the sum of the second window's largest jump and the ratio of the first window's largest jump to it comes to 5.8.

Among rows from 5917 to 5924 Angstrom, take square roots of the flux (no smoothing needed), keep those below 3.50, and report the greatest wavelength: 5922.91 Angstrom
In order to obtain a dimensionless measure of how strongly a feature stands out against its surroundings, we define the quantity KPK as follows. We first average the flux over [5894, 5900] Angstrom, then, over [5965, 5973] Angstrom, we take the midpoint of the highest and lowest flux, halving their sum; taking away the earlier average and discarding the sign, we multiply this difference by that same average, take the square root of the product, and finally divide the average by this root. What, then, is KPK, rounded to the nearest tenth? 2.3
